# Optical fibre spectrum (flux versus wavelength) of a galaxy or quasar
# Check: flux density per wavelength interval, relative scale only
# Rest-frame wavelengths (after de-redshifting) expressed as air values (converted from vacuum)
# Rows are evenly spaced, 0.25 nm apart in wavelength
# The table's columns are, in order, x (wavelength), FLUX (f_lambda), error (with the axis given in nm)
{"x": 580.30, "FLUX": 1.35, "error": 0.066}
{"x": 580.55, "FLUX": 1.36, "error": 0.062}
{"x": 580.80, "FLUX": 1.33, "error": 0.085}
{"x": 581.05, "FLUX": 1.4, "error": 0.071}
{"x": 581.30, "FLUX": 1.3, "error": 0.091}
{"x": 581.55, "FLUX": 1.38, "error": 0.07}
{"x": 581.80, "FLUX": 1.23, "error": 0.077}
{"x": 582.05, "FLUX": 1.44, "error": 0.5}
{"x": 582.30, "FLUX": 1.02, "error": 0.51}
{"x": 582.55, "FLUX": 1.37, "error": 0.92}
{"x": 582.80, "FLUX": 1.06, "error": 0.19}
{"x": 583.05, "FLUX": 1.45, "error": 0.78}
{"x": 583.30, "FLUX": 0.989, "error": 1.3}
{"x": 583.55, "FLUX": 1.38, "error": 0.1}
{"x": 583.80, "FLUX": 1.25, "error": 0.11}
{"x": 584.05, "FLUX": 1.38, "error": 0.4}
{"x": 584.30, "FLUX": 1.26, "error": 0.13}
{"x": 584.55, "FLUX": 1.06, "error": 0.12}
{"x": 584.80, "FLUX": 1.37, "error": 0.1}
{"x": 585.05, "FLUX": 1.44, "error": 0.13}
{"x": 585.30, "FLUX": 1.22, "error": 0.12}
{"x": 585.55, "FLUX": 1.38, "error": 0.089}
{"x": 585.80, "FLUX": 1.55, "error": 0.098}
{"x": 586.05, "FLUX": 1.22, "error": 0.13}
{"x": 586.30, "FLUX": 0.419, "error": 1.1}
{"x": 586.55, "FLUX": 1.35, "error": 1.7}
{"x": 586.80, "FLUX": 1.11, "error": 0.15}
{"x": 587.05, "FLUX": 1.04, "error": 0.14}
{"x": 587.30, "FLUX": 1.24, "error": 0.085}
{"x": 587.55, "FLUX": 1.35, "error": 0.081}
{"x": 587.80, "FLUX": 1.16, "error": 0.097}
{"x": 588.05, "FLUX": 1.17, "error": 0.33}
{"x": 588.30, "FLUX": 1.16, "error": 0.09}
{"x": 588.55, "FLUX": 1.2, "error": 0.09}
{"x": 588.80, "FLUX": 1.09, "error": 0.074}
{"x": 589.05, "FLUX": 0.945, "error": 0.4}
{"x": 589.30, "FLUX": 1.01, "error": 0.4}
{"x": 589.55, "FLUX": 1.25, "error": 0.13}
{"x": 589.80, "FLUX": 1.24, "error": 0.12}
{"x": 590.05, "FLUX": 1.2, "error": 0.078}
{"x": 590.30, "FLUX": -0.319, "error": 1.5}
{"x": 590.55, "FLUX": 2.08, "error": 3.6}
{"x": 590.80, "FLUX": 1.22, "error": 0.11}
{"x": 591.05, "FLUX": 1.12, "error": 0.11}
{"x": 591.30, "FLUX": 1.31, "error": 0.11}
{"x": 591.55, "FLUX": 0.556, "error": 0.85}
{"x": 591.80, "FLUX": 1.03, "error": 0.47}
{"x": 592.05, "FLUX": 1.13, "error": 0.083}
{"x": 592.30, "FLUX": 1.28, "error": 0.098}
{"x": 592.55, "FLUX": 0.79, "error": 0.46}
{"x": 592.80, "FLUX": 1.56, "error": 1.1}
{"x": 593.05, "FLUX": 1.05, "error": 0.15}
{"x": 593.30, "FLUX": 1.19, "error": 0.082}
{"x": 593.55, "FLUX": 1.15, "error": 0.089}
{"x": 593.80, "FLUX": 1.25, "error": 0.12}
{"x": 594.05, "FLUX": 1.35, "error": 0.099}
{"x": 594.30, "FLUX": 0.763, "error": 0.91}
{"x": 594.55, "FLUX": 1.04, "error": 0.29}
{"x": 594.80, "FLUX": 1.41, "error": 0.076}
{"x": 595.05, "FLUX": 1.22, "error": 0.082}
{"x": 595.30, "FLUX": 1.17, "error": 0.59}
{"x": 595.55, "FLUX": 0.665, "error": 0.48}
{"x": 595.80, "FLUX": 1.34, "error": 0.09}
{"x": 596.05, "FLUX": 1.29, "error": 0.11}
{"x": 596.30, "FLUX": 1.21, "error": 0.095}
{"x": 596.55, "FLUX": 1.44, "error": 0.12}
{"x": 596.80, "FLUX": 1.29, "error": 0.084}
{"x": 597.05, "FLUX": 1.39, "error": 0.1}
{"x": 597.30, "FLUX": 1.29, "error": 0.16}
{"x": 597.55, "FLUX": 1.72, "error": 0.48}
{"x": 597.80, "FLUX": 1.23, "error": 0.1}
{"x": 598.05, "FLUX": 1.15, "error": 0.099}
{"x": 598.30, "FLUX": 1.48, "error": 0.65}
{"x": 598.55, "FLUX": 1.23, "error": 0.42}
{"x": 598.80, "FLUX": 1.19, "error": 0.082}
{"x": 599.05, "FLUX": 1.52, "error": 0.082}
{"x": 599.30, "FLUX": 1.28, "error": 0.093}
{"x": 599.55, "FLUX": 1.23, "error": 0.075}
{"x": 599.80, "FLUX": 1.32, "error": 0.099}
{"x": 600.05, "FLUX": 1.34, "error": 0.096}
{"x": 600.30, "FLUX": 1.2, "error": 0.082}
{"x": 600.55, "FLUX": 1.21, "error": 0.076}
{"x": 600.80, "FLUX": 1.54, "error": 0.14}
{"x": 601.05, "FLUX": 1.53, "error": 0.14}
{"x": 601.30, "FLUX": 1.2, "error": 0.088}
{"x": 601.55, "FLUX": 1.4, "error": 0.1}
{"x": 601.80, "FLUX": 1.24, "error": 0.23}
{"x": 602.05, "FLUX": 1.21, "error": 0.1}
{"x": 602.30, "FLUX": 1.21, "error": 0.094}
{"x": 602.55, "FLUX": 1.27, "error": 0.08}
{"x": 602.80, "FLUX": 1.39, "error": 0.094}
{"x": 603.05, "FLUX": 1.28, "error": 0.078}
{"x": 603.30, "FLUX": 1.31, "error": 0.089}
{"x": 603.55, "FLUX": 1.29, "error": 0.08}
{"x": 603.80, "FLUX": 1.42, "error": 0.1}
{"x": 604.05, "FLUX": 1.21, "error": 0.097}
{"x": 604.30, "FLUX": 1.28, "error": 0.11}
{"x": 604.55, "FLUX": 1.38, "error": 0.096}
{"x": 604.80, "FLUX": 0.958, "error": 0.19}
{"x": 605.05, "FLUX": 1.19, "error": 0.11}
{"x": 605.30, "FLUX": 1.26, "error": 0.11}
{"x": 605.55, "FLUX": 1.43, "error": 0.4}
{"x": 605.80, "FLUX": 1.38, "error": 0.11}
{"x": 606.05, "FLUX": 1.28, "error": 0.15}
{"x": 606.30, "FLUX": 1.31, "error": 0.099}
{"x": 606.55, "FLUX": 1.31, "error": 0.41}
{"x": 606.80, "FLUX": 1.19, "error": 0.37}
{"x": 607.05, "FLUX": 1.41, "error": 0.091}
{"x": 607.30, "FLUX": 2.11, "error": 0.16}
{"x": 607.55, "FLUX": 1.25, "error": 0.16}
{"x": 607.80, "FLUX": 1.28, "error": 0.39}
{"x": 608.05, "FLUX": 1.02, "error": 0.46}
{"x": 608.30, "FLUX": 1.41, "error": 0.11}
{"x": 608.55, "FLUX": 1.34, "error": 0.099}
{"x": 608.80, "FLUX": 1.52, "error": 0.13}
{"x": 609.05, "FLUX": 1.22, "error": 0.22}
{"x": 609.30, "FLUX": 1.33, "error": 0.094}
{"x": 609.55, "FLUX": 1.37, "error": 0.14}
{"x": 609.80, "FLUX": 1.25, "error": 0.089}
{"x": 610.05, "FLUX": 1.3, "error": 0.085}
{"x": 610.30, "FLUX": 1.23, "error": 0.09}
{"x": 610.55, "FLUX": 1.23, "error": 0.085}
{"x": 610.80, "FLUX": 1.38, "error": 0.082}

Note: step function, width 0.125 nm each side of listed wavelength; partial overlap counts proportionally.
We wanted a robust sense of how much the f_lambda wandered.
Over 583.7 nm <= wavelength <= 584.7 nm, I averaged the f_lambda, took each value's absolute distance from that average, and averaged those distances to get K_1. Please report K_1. 0.089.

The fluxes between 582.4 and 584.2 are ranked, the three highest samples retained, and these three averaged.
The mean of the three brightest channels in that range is 1.403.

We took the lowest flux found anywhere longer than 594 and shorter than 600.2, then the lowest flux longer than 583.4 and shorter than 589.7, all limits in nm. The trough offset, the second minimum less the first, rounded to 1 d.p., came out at -0.2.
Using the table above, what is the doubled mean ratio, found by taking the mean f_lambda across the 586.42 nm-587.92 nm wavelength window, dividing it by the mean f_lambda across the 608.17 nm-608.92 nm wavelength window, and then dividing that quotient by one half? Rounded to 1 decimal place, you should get 1.7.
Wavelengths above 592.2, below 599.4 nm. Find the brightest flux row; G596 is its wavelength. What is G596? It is 597.55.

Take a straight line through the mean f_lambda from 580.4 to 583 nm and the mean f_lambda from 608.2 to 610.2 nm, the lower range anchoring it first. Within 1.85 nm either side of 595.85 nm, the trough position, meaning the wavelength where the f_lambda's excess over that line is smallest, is 595.55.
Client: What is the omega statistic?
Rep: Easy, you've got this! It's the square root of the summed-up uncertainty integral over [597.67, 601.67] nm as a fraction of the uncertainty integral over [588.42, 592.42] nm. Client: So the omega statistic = 0.54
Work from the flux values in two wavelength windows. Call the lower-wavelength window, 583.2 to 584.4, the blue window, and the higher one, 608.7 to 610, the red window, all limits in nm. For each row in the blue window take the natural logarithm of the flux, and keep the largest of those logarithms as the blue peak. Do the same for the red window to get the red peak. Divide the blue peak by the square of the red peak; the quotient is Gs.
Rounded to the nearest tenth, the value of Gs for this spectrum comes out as 1.8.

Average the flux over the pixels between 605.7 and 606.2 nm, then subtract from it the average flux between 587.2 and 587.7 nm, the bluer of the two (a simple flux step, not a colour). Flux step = 0.04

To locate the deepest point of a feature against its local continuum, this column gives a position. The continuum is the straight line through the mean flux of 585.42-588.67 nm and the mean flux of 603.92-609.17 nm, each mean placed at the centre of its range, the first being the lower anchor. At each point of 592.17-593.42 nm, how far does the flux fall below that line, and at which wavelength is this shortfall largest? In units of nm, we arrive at 592.55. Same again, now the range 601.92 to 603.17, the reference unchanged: 602.30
